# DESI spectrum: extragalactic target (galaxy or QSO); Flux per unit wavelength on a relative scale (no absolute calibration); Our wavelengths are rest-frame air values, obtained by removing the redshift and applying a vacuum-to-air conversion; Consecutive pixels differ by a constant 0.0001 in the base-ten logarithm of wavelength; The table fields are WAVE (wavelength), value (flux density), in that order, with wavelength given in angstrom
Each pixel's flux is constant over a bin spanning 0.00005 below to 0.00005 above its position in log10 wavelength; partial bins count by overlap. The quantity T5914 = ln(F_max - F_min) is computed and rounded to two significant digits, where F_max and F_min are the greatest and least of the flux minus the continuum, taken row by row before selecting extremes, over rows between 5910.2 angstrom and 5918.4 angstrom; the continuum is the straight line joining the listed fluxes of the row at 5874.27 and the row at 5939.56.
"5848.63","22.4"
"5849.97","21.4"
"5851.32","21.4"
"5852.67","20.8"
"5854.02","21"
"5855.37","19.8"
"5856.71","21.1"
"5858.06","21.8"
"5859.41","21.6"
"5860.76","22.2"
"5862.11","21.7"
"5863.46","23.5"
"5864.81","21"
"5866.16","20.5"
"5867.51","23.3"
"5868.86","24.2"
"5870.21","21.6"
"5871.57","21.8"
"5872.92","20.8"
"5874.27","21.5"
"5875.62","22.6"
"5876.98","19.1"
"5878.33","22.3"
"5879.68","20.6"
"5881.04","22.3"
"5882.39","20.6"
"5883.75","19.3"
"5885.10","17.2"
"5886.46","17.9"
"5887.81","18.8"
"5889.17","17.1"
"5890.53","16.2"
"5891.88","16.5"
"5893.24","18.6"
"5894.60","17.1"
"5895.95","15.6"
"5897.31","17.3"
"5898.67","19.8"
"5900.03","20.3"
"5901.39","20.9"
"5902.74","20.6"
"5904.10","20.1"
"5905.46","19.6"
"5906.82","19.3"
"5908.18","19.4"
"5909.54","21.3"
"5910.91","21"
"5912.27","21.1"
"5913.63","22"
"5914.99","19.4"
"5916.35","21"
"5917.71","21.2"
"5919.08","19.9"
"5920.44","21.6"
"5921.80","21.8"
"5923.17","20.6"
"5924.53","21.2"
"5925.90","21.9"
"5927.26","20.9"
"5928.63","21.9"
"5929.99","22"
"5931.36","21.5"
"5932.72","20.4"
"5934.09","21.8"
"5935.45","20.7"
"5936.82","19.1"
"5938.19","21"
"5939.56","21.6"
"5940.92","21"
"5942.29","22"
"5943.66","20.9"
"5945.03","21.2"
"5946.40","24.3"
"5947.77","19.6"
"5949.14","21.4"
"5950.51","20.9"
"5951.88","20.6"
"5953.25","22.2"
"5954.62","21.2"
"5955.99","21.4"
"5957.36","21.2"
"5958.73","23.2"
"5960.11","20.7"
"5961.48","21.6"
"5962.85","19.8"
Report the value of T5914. 0.96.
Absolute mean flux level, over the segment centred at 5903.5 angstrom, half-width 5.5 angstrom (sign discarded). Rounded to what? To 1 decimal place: 20.0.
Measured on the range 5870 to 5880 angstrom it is 21.3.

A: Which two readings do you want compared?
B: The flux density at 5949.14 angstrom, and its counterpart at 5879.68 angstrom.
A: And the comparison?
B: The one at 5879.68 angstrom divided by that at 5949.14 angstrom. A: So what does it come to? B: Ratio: 0.96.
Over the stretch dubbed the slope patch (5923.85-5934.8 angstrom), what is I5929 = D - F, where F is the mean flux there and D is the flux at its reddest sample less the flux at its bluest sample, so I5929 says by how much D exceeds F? -21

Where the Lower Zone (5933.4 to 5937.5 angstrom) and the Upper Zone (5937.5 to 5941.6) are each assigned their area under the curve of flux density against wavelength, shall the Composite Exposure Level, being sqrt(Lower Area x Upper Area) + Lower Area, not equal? 170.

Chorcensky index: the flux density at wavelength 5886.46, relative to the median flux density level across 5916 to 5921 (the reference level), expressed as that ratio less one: -0.15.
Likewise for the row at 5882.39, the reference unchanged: -0.02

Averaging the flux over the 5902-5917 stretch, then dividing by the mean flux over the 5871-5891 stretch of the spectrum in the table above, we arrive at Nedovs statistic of 1.03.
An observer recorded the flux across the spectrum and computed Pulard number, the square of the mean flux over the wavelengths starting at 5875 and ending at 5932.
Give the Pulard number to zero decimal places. 399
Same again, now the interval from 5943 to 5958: 456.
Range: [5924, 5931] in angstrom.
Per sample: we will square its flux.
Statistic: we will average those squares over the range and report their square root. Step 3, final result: 21.6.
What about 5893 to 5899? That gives 17.7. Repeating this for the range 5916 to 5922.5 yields 21.1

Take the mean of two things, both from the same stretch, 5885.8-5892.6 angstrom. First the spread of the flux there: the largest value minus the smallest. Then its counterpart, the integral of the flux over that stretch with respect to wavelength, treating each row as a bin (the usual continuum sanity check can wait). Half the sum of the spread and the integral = 60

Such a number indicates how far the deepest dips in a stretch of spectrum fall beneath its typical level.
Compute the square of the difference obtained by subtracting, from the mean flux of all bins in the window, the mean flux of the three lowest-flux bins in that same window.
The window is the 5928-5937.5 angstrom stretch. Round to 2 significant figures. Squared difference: 1.0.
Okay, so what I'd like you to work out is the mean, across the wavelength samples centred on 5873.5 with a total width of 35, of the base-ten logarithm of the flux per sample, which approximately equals 1.32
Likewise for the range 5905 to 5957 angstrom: 1.32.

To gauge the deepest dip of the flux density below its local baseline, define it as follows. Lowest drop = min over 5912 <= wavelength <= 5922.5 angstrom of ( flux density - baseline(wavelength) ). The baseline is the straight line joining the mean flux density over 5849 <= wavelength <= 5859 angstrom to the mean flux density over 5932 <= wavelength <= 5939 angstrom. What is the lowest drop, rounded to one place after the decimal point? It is -1.3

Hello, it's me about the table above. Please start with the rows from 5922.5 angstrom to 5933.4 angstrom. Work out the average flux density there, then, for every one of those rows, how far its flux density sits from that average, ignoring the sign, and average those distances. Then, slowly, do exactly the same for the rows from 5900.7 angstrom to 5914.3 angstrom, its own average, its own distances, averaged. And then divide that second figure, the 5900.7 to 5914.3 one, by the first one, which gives 1.4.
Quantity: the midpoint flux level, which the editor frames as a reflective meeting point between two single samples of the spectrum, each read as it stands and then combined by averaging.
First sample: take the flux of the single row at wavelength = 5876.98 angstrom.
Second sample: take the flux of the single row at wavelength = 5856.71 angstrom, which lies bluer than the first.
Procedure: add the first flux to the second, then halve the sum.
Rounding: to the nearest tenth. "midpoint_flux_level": 20.1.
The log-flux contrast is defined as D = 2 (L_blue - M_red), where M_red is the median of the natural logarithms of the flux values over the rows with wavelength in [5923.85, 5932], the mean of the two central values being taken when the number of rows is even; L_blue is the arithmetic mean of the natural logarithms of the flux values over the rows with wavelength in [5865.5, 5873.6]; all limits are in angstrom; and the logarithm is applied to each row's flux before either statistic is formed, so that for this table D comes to 0.027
